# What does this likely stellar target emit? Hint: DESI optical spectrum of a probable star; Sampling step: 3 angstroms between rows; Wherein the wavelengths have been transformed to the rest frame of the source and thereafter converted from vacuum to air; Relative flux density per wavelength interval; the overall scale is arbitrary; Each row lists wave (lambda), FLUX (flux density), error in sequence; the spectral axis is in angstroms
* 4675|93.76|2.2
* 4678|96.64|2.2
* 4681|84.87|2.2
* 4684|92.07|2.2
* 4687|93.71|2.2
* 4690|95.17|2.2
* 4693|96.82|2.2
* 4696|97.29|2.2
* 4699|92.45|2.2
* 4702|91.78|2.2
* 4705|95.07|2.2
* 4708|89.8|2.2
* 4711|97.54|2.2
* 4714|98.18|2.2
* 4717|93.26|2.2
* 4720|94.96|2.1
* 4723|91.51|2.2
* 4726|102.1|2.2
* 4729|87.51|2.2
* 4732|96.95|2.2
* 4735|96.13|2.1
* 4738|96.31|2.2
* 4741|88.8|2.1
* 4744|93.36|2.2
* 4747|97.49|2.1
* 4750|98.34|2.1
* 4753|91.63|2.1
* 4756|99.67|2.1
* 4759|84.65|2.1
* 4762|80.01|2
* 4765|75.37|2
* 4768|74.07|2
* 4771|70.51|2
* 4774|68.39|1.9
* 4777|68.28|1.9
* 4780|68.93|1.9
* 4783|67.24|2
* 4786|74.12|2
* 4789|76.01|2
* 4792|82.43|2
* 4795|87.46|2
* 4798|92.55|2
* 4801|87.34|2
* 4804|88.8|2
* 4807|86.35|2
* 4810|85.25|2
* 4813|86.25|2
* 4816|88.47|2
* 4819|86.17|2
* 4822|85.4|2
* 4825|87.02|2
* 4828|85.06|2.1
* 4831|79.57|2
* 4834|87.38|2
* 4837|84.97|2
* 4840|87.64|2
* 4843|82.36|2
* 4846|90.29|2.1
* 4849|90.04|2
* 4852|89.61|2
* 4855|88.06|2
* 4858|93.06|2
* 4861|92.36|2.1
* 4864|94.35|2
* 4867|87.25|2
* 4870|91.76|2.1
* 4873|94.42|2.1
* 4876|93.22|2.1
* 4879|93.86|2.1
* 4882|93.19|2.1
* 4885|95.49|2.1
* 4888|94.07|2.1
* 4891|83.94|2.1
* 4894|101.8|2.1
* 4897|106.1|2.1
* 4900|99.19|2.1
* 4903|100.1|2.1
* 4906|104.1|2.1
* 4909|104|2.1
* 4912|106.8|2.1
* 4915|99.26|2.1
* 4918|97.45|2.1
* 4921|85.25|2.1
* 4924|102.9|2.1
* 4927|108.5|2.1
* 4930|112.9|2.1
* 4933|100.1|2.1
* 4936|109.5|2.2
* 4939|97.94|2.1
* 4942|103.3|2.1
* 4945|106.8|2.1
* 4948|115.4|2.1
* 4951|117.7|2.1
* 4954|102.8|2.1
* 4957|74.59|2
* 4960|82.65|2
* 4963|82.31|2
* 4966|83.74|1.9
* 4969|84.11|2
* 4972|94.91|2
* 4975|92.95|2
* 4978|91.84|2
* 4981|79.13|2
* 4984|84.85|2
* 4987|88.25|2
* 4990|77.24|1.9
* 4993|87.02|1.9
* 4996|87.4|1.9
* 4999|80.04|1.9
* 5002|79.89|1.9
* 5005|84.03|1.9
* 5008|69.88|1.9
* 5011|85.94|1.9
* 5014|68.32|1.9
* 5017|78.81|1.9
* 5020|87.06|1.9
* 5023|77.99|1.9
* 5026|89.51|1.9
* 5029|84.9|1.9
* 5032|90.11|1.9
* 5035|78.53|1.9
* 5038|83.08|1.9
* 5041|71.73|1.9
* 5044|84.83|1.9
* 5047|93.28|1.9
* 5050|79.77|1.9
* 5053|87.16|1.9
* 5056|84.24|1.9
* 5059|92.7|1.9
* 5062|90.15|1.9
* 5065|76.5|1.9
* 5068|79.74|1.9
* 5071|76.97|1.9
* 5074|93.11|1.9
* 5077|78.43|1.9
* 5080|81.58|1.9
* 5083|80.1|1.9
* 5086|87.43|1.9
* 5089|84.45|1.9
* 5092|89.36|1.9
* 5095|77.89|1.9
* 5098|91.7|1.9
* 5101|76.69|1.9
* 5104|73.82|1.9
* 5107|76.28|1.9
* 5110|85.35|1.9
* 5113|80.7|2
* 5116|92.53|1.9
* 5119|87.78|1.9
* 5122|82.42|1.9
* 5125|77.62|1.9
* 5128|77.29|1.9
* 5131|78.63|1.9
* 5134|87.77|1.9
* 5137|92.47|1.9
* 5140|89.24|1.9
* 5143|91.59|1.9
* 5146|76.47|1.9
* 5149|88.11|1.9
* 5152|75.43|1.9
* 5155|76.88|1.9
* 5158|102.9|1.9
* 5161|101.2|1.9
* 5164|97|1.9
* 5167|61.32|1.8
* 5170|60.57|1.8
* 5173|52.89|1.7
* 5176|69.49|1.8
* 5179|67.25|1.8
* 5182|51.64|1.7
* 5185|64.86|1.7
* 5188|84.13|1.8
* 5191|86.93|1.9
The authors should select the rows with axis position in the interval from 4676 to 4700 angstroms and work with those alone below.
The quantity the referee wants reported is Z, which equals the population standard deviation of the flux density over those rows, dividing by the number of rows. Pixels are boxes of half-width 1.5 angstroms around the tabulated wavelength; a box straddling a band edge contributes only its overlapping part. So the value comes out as 3.8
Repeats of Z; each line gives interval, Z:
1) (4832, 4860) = 3.0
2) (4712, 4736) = 4.1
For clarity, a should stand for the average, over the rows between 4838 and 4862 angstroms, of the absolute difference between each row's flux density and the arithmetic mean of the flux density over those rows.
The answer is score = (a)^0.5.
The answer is 1.5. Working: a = 2.4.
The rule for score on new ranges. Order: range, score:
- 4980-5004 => 2.0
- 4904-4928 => 2.3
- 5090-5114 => 2.3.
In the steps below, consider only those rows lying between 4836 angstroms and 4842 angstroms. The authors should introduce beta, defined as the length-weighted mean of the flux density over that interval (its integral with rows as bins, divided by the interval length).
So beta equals 86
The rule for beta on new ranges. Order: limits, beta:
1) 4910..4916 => 103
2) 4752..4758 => 95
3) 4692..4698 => 97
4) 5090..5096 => 84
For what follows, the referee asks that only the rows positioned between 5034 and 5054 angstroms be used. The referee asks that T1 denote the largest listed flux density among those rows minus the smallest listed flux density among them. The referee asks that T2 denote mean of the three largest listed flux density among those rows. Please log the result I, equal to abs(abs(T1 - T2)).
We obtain 67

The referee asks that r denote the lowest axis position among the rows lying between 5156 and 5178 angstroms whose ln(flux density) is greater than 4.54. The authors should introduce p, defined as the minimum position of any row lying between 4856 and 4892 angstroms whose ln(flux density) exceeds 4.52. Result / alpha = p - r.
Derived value -300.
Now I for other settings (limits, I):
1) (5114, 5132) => 72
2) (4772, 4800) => 62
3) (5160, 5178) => 41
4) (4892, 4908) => 97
